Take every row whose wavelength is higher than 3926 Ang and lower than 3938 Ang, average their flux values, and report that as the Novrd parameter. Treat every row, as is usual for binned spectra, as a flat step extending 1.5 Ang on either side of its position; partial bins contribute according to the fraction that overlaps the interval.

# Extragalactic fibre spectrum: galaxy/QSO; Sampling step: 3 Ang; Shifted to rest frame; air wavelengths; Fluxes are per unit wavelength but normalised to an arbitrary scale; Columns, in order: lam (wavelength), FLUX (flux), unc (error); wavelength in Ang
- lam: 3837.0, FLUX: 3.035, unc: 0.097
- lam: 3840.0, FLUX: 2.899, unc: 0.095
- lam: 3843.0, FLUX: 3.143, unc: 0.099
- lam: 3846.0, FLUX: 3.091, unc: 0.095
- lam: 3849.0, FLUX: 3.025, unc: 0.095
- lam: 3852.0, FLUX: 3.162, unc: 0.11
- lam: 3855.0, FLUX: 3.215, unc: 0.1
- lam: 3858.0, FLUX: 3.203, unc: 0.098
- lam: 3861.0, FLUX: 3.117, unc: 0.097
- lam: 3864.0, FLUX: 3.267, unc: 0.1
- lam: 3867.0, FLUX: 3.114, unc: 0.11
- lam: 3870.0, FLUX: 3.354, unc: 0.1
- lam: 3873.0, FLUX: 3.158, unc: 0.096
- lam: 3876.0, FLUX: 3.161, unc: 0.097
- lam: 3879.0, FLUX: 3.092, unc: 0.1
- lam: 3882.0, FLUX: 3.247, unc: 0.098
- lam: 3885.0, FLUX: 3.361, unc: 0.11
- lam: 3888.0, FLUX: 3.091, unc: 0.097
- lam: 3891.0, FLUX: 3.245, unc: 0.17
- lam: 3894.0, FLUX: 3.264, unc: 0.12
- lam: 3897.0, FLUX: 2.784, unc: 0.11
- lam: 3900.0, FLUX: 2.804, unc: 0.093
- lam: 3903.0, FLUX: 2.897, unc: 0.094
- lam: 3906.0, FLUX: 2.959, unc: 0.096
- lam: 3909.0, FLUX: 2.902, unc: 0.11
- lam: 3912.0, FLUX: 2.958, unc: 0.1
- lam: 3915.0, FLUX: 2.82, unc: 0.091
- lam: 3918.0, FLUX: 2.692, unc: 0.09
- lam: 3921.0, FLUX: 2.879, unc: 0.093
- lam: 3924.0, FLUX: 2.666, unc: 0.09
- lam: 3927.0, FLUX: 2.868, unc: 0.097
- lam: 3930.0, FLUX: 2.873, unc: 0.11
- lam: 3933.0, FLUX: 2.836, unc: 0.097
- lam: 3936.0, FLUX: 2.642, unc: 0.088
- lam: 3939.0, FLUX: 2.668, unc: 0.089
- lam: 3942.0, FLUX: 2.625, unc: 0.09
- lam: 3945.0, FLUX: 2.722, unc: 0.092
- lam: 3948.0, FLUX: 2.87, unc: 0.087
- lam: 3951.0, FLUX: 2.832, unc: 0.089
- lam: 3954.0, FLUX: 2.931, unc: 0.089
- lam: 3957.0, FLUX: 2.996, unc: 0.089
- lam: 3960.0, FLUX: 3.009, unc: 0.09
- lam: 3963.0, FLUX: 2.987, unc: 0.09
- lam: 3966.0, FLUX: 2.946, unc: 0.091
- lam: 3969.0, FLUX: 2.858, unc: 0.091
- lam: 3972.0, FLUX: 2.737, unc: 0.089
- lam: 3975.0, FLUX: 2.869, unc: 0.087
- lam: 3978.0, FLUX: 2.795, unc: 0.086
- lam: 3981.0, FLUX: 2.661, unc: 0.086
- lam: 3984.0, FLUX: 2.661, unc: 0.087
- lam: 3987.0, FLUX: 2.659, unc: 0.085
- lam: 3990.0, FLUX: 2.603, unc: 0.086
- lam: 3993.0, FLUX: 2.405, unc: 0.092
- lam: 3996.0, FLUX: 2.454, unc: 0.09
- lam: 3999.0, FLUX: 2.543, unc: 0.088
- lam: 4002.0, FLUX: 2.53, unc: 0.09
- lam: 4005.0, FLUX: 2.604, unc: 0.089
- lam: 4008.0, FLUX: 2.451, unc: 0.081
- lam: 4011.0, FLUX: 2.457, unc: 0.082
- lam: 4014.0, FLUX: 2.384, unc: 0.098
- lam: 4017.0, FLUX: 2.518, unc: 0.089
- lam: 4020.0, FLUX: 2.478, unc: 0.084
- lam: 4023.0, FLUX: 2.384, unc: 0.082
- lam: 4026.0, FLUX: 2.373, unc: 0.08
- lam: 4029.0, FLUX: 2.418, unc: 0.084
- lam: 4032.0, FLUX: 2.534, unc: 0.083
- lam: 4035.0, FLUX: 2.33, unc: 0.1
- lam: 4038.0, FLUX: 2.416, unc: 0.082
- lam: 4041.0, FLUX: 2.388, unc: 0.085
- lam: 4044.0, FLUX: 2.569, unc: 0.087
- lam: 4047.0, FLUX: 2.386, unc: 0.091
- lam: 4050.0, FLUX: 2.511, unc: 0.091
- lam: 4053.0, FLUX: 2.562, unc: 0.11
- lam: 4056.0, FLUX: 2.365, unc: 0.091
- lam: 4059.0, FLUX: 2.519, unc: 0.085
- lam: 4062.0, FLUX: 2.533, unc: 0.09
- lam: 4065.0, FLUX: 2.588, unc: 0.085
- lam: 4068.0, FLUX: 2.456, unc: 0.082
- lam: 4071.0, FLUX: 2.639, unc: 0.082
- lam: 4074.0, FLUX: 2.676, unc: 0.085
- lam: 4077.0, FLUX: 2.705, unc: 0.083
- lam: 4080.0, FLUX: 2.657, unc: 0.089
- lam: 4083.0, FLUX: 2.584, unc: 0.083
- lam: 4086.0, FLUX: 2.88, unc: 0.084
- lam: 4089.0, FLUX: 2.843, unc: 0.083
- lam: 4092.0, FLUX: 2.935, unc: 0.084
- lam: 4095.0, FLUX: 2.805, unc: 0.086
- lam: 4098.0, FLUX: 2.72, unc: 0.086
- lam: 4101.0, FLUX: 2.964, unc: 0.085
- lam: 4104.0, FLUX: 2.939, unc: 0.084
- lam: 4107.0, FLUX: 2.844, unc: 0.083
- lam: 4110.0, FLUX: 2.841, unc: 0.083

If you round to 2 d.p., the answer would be 2.80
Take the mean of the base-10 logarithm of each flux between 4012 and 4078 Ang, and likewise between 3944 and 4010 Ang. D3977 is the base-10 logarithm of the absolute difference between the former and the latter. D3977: -1.40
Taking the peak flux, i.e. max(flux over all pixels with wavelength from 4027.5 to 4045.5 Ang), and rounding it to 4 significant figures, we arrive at 2.569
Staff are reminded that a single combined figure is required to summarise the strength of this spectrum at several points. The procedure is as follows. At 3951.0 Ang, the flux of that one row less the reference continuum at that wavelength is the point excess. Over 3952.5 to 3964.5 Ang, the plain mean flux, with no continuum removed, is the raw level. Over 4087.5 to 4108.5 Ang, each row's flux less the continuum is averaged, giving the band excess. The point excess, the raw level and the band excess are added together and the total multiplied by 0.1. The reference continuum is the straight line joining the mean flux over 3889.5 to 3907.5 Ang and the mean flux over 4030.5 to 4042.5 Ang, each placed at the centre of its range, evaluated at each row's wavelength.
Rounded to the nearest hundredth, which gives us 0.37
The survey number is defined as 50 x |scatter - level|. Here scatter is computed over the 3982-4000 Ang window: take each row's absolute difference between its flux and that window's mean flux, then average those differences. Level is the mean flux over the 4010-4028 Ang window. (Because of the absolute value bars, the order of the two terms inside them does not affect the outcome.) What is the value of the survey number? 117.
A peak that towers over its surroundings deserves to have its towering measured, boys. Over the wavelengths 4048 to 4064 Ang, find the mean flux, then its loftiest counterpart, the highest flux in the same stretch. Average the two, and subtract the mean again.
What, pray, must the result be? 0.032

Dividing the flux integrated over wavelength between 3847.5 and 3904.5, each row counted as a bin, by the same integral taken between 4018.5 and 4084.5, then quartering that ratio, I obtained 0.27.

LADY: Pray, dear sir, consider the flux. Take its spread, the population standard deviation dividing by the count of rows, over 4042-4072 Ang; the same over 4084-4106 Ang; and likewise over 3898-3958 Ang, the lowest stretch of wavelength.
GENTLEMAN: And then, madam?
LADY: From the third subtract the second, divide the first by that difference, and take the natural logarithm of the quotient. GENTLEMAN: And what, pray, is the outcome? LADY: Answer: 1.0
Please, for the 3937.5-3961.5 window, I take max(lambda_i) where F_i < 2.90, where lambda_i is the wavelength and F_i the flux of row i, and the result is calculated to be 3951.0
